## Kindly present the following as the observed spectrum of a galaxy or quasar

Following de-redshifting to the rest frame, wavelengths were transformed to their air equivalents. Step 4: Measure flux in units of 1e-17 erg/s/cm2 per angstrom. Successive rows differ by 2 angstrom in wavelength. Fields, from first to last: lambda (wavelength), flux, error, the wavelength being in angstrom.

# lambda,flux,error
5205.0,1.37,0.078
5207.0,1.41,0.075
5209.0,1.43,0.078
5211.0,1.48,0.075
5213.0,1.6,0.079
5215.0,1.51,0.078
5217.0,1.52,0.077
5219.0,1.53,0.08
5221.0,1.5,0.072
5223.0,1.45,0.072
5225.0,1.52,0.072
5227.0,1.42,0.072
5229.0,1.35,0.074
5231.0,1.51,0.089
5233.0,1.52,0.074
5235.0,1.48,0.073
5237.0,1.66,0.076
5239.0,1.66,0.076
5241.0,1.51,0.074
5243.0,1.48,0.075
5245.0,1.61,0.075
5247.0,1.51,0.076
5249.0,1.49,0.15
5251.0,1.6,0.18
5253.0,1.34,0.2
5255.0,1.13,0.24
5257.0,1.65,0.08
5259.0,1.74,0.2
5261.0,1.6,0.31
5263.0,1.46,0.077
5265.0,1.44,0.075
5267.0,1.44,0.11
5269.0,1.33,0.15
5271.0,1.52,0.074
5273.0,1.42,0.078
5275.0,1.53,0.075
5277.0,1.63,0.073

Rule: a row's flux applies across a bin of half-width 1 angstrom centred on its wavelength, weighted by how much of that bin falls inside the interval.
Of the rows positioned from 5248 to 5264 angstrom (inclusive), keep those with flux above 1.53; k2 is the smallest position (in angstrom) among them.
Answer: 5251.0 angstrom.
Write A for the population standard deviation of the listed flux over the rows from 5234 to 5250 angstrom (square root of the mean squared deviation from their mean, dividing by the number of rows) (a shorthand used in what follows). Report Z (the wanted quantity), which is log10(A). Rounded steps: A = 0.074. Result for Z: -1.13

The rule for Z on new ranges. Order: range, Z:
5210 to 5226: -1.39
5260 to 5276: -1.12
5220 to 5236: -1.25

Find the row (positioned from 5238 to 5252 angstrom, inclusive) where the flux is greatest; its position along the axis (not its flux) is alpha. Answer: 5239.0 angstrom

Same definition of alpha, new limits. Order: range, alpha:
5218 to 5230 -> 5219.0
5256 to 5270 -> 5259.0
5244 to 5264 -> 5259.0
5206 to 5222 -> 5213.0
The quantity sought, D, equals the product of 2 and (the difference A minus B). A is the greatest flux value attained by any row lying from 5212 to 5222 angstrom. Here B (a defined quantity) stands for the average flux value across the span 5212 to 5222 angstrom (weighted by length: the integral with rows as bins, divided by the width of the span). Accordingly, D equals 0.136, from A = 1.6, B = 1.53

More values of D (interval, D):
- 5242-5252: 0.144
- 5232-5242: 0.188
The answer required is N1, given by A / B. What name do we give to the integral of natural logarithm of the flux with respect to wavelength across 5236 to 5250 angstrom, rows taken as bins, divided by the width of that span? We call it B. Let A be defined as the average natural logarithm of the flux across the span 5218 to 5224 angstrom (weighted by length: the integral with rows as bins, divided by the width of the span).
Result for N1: 0.9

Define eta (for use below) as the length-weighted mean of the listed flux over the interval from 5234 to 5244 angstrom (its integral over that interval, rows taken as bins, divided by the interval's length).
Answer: 1.56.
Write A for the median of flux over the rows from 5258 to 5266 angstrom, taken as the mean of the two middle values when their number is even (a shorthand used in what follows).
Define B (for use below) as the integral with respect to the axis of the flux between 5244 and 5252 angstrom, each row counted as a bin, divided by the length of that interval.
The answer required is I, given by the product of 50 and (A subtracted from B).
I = 1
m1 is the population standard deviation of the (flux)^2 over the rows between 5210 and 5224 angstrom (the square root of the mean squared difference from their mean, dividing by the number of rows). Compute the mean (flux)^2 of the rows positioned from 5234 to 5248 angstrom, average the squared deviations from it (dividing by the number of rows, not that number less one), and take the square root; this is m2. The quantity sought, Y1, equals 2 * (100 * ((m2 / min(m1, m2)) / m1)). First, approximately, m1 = 0.13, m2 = 0.24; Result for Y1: 2721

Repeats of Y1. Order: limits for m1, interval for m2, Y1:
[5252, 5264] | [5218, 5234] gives 339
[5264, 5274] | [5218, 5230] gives 1222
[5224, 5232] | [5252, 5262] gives 3210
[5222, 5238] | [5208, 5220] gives 784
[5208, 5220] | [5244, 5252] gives 1354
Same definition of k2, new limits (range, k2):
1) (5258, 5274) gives 5259.0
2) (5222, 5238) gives 5237.0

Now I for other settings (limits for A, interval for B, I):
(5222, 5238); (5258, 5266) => 3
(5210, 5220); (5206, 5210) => -5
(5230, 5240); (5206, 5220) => -1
